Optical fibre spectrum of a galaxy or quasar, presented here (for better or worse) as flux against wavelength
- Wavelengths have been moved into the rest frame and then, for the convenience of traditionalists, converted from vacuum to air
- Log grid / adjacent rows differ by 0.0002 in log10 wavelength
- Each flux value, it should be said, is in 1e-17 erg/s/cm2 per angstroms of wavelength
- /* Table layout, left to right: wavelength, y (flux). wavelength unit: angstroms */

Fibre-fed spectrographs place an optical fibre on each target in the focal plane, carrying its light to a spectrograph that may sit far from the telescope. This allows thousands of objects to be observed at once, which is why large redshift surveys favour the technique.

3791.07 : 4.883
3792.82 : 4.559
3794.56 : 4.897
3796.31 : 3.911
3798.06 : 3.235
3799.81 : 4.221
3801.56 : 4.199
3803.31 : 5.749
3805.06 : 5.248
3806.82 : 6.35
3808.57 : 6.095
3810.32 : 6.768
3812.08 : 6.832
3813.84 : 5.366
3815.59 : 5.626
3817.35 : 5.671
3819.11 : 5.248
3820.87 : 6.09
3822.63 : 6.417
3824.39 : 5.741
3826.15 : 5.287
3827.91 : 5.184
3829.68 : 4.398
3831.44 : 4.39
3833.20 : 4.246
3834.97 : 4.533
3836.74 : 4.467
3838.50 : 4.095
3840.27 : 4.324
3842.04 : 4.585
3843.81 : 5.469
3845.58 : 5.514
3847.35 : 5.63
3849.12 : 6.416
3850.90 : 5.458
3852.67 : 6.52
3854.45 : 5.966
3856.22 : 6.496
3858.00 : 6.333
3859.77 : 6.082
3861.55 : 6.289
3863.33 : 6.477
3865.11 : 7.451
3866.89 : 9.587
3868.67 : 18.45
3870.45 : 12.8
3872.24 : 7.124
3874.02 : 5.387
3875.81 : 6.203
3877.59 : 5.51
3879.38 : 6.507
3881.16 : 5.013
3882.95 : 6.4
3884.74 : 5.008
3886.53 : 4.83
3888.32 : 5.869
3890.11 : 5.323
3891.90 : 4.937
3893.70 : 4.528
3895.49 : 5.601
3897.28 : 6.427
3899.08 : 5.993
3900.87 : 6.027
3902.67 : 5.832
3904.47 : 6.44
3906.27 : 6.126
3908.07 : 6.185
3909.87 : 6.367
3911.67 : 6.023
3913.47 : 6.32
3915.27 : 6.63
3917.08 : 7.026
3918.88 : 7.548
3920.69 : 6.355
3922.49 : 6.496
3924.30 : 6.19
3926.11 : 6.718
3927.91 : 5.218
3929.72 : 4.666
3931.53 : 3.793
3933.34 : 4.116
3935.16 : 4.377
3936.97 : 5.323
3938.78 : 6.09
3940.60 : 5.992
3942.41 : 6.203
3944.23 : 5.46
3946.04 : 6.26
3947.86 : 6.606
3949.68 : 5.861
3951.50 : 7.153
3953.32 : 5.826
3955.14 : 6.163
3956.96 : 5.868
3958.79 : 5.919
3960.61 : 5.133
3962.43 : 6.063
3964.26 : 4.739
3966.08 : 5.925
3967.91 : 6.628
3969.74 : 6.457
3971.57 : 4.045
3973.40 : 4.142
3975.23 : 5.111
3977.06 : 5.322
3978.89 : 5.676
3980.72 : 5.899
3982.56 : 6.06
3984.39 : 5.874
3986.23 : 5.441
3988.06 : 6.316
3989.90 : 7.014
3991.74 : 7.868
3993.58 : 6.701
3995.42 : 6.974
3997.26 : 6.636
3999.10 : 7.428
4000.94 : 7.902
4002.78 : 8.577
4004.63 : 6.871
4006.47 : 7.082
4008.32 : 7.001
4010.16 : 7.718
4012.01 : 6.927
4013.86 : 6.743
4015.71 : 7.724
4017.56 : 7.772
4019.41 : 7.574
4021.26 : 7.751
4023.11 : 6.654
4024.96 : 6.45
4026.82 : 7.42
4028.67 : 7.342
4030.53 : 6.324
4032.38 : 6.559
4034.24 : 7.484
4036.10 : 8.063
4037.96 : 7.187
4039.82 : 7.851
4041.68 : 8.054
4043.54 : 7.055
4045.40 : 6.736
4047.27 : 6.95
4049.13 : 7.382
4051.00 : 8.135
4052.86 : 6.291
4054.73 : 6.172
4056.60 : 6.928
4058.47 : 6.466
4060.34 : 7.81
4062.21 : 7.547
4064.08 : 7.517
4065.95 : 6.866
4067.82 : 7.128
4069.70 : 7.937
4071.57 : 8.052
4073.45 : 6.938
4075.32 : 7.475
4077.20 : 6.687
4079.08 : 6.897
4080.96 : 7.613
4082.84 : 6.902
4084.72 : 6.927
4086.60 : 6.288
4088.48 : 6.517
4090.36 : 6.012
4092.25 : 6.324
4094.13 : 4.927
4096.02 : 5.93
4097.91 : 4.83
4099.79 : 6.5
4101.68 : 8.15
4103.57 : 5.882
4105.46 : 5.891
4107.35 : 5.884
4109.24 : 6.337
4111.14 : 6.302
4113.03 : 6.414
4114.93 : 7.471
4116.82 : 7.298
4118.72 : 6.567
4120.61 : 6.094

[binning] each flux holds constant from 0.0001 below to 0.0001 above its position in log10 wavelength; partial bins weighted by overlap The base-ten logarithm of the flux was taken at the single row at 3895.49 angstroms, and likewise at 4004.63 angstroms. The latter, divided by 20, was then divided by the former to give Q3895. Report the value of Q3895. 0.056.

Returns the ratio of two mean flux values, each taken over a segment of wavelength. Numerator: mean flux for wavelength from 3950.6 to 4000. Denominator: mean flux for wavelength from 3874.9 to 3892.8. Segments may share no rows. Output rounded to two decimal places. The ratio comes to 1.08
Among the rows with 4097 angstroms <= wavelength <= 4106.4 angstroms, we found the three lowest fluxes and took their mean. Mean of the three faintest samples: 5.5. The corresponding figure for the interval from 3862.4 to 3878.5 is 5.7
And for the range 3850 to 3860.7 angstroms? 5.8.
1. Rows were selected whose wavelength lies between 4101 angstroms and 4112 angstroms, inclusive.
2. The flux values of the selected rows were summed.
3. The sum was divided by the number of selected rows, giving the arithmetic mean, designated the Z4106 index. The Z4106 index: 6.4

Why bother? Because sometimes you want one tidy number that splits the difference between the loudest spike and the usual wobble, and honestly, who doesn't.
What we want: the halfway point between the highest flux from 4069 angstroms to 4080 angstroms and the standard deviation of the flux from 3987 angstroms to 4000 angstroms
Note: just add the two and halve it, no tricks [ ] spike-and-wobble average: 4.3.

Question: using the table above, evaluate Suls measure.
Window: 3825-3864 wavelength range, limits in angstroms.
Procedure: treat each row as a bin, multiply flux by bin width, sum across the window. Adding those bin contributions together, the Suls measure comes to 209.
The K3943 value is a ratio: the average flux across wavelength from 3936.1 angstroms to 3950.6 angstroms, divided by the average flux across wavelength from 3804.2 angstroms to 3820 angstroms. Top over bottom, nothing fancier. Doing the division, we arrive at 1.01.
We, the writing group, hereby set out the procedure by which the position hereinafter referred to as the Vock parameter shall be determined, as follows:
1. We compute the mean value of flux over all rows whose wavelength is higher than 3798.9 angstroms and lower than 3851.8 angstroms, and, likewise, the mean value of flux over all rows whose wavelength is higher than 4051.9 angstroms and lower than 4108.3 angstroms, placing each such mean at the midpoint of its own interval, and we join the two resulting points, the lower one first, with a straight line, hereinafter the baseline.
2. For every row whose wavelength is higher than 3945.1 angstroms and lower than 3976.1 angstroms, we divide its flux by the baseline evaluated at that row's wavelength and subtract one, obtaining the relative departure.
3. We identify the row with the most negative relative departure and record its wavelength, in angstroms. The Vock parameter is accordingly 3971.57 angstroms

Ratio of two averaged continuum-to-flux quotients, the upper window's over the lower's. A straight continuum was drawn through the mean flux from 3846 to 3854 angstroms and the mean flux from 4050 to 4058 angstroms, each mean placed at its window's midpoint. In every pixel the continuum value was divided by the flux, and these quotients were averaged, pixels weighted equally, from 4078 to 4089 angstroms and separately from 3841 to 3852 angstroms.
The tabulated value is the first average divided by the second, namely 0.94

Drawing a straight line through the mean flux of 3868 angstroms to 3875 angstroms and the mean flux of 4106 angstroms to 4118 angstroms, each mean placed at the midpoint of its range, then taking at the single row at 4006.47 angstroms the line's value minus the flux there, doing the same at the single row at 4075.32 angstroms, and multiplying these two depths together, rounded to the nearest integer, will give 0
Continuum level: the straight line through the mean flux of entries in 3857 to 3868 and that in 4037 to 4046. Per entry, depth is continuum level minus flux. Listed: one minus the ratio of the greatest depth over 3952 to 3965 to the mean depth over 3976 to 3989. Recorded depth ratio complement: -0.7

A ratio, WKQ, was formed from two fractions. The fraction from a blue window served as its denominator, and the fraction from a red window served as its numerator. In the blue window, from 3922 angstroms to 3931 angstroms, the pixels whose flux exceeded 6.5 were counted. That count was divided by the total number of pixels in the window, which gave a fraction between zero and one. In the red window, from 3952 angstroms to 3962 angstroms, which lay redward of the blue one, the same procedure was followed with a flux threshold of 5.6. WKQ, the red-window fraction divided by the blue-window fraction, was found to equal 4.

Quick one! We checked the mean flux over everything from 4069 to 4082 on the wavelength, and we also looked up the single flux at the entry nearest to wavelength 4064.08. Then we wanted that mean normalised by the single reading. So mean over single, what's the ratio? 0.98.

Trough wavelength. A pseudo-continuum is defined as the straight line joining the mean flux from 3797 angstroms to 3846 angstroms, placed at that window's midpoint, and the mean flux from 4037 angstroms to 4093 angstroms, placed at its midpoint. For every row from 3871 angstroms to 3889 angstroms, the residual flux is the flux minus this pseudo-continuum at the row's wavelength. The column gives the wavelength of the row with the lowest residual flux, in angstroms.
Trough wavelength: 3886.53 angstroms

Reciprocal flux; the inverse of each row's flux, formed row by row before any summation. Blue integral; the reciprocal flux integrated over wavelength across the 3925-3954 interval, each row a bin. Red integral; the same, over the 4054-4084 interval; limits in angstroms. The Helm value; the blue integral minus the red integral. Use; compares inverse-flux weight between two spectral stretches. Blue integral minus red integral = 1.1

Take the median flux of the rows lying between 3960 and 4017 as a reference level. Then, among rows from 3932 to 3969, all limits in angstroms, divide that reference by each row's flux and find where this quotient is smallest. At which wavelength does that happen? 3951.50 angstroms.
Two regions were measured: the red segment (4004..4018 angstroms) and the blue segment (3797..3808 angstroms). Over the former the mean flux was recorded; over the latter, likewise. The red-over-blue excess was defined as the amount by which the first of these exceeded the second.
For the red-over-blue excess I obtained 2.4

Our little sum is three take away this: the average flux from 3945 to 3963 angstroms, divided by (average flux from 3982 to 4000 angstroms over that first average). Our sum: -2.6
